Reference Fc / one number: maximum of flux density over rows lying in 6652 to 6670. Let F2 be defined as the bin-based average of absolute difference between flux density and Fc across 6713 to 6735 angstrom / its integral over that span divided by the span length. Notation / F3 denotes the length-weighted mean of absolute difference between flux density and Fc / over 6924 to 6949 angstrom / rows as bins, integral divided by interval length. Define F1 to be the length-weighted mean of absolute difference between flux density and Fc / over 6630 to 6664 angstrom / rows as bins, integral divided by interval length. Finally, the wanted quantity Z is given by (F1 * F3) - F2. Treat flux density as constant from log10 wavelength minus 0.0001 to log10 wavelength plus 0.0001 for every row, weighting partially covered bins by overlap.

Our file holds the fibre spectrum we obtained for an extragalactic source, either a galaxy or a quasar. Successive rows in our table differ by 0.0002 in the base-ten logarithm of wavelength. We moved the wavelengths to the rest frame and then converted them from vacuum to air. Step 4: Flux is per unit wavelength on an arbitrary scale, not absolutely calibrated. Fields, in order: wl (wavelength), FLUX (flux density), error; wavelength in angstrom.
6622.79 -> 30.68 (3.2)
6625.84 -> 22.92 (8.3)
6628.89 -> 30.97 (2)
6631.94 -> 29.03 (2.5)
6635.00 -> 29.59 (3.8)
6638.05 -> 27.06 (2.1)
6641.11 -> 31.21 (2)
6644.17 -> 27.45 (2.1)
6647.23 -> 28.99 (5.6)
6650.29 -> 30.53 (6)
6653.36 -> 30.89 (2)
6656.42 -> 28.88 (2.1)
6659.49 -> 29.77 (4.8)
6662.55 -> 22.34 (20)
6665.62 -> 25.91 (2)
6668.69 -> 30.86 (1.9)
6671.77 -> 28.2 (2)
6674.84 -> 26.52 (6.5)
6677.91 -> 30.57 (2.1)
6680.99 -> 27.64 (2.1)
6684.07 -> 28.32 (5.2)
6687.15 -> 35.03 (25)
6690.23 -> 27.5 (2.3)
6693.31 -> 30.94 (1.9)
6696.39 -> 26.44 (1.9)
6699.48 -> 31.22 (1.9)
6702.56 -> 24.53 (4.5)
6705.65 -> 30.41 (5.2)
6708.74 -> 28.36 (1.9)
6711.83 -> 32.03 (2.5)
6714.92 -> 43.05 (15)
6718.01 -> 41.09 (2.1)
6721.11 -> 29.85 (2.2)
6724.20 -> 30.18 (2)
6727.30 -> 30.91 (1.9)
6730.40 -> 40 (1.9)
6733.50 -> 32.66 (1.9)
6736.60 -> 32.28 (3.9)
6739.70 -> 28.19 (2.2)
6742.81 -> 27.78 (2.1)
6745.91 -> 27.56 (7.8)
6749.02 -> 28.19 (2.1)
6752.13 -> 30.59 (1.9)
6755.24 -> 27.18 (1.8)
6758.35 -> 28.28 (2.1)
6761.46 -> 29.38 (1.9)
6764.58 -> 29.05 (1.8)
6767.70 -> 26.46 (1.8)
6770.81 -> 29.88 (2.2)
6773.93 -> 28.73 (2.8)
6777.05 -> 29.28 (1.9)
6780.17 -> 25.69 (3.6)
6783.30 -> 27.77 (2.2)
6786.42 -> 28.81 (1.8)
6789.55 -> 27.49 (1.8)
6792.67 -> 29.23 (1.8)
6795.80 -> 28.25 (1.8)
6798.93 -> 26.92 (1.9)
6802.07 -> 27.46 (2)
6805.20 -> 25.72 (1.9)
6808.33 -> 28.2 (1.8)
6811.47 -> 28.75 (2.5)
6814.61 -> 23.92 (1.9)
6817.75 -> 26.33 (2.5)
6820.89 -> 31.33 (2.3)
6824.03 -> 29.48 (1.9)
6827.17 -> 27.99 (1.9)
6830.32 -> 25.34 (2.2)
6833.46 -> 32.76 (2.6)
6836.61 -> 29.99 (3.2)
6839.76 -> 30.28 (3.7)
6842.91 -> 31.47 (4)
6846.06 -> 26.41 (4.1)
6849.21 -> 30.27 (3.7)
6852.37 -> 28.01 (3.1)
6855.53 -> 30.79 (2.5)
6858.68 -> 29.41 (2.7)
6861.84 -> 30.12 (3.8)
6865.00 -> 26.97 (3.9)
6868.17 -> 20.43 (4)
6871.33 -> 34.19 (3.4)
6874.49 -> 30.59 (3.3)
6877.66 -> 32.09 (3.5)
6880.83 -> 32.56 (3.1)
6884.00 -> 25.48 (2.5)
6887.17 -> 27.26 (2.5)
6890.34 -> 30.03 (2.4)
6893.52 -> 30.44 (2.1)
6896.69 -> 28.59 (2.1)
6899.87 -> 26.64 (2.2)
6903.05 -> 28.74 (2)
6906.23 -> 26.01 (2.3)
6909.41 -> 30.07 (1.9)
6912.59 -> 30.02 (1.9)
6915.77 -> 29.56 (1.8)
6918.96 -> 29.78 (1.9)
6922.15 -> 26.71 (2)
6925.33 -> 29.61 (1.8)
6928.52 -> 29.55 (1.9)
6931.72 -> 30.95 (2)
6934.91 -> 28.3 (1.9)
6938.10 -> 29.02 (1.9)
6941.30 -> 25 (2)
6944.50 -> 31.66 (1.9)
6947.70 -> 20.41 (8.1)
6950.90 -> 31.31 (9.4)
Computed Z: 1.6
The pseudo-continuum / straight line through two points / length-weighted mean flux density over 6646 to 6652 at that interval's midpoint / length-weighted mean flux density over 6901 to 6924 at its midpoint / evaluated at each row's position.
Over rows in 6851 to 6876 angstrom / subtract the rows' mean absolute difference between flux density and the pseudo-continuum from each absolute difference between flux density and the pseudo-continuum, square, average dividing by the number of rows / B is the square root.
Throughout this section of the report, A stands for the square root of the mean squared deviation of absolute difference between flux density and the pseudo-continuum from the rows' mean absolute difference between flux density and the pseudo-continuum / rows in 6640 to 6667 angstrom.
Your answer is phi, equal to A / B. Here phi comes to 0.8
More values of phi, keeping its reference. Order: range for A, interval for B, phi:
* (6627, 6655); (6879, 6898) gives 0.6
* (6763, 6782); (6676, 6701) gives 1.0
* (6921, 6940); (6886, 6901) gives 1.1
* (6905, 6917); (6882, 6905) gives 0.6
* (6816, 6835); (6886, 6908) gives 1.4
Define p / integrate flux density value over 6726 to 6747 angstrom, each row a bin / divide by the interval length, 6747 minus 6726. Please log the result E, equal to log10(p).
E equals 1.50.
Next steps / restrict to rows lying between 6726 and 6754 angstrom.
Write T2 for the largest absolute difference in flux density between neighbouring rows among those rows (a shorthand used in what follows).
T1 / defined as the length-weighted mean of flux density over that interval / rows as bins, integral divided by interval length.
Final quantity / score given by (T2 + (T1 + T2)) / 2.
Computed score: 24.5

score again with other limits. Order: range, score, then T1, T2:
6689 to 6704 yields 20.8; 28.2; 7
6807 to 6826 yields 19.0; 28.0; 5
